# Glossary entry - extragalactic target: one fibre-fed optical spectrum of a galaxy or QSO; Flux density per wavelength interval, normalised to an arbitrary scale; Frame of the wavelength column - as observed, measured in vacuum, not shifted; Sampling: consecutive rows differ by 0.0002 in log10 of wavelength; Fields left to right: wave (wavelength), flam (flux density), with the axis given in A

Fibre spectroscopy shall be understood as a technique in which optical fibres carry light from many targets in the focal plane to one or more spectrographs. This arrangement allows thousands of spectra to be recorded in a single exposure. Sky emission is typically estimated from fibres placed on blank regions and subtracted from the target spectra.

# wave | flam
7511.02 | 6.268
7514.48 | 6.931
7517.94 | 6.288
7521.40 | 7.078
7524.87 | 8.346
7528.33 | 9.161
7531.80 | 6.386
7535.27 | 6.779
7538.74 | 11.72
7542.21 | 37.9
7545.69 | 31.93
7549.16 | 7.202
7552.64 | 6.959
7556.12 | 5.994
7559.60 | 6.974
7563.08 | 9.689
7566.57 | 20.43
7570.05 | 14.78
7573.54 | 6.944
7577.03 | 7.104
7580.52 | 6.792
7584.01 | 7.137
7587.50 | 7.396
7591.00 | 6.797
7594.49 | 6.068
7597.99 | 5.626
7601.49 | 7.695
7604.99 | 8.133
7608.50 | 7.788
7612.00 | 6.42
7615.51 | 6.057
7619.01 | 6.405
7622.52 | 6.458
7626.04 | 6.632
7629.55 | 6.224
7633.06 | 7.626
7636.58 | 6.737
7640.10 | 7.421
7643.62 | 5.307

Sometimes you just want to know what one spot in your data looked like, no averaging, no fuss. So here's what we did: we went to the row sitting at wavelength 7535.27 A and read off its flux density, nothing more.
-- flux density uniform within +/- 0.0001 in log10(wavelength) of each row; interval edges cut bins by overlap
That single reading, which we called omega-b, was 6.779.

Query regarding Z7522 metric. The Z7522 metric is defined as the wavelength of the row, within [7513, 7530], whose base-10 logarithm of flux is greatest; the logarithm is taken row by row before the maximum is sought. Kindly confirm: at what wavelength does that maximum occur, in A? 7528.33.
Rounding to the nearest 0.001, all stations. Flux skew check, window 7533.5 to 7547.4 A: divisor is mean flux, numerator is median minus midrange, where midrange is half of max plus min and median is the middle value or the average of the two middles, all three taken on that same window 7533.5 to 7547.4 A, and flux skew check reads -0.023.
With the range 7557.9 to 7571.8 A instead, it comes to -0.113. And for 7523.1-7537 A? -0.028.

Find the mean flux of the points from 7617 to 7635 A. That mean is 6.7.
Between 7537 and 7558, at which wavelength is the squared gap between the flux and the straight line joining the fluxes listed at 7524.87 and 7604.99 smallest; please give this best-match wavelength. 7549.16 A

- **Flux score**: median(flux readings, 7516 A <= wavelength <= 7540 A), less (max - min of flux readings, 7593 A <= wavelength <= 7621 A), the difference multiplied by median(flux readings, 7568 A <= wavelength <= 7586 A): 32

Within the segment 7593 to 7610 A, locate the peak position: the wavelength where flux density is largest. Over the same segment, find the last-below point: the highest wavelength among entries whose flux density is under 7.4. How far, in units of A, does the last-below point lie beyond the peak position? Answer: -7.0 A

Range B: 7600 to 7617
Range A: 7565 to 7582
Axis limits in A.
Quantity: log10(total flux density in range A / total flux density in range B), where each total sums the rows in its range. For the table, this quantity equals 0.19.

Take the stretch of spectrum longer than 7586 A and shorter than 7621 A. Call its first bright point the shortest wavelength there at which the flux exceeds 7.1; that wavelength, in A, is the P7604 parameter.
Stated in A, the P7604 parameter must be 7587.50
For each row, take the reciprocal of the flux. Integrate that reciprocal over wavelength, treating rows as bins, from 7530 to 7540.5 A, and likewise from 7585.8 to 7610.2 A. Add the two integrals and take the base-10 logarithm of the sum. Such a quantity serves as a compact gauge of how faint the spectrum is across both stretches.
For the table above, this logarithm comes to 0.69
